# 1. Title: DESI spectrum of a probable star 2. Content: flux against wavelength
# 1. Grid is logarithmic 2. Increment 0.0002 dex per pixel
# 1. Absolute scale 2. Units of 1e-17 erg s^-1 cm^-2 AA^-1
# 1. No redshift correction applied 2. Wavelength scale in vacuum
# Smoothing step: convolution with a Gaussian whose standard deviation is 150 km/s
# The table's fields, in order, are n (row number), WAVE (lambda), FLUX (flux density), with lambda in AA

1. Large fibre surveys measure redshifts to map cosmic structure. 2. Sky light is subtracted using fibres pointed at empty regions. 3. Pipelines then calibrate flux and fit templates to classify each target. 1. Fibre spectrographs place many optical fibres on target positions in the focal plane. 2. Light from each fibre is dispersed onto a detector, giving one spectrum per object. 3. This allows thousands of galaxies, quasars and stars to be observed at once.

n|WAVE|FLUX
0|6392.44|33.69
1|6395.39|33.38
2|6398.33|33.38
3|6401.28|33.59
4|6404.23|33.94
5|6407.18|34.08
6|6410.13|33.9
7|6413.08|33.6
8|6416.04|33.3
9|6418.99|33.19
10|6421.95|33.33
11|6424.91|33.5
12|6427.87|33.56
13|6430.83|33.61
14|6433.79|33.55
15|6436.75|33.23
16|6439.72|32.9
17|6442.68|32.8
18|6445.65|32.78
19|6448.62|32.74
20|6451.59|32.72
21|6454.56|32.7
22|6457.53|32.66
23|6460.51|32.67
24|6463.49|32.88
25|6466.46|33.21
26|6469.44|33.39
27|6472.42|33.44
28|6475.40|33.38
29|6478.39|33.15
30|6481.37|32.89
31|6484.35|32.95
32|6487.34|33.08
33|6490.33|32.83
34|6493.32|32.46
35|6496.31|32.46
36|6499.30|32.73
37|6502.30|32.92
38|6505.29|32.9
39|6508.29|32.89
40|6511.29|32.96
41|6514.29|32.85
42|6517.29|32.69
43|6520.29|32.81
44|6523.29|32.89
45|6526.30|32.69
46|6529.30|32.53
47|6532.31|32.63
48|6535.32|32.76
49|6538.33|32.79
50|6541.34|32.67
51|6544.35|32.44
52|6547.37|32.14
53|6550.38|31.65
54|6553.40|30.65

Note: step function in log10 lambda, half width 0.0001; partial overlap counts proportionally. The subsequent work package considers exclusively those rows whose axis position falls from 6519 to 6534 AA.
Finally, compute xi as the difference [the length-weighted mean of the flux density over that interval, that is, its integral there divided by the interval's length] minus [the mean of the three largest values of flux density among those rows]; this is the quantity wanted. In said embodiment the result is -0.09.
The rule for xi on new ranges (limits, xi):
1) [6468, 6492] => -0.27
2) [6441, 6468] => -0.16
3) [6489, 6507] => -0.17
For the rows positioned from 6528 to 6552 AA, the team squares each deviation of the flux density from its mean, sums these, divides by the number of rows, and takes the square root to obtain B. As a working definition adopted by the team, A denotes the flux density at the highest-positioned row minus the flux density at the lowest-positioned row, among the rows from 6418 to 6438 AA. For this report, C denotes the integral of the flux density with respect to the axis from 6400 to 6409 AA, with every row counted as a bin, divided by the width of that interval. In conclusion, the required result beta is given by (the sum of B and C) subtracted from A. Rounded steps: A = 0.04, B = 0.36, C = 33.9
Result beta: -34.2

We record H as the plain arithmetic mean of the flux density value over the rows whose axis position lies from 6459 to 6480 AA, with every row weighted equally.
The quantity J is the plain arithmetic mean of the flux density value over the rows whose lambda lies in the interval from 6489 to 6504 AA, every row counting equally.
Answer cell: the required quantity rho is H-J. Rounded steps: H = 33.2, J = 32.7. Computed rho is 0.48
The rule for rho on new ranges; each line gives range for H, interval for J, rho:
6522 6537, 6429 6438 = -0.76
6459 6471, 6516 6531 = 0.32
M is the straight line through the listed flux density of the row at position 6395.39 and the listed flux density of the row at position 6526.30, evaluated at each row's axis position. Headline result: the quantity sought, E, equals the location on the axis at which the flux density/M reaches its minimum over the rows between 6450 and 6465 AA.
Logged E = 6457.53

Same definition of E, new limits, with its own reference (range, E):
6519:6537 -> 6529.30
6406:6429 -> 6418.99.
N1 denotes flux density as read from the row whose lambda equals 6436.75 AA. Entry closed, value 33.23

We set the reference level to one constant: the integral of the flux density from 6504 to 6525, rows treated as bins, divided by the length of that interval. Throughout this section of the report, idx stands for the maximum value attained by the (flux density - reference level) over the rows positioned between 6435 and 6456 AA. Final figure 0.39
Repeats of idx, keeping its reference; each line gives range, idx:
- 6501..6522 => 0.12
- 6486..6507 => 0.24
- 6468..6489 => 0.60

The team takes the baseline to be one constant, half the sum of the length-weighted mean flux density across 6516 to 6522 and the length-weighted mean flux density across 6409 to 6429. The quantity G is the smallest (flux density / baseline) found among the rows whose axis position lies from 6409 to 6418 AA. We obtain 1.01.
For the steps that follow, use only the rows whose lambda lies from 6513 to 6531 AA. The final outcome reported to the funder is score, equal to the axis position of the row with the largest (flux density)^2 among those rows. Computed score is 6523.29 AA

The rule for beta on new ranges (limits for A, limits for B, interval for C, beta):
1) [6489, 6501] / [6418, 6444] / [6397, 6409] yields -34.1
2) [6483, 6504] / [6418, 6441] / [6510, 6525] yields -33.1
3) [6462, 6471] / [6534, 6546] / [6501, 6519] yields -32.5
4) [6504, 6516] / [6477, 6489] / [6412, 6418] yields -33.6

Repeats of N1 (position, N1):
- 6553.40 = 30.65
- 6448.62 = 32.74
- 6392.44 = 33.69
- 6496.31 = 32.46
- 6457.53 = 32.66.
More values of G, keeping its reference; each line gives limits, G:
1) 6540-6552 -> 0.96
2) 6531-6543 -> 0.98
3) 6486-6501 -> 0.98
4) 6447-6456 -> 0.99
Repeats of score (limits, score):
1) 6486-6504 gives 6487.34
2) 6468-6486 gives 6472.42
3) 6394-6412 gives 6407.18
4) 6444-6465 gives 6463.49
